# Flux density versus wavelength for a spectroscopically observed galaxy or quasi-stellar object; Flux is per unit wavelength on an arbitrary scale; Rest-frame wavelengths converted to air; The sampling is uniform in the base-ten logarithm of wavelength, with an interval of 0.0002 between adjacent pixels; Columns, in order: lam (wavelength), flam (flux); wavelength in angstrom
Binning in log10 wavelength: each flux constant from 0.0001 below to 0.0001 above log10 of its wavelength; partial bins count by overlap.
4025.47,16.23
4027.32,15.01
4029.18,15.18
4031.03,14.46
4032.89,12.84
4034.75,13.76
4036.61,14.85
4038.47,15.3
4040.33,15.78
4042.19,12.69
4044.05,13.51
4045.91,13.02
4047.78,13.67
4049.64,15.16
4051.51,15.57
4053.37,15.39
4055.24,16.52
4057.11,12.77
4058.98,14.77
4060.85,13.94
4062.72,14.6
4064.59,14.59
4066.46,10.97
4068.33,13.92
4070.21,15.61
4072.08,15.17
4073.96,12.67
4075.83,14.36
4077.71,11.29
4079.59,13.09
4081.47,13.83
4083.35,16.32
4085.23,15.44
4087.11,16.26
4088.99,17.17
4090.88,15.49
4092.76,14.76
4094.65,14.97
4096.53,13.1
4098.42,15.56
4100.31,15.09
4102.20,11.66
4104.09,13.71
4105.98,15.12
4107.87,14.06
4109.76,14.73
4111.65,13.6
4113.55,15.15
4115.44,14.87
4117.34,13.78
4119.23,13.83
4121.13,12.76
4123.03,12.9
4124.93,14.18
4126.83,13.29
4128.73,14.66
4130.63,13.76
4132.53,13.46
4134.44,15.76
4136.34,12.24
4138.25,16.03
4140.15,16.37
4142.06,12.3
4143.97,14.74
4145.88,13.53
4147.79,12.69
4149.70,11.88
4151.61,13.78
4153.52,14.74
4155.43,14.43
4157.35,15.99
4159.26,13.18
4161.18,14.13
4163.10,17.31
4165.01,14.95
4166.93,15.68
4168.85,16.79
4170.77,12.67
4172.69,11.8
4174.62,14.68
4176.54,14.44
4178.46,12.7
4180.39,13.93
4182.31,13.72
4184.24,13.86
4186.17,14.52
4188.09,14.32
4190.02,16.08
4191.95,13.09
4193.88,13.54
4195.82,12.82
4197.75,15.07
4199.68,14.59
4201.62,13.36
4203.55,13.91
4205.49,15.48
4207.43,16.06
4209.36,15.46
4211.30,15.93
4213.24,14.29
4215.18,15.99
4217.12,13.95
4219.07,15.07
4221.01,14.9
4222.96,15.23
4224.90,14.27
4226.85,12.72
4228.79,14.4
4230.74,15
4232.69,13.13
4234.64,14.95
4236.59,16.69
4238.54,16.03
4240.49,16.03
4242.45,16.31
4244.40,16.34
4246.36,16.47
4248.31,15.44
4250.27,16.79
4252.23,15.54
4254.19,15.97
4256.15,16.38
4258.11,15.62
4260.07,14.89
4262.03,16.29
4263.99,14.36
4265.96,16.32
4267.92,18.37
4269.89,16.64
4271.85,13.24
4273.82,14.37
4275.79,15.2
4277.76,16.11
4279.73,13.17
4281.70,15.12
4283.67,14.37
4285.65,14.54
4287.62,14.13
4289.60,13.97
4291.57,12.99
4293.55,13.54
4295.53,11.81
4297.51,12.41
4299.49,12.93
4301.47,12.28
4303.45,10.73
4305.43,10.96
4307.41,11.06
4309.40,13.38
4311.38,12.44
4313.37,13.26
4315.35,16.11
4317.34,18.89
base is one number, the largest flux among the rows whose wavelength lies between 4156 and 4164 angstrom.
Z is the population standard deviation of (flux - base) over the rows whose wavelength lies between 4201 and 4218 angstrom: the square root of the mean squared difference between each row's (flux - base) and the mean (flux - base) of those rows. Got 0.99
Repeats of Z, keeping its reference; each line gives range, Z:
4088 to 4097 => 1.31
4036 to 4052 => 1.11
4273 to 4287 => 0.85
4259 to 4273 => 1.57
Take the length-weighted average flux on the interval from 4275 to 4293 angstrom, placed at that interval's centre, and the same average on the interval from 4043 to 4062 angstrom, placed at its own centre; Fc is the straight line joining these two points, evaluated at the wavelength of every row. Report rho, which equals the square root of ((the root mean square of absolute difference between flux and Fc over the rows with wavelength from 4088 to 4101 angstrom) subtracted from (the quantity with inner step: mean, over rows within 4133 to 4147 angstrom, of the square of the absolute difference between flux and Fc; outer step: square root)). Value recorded 0.52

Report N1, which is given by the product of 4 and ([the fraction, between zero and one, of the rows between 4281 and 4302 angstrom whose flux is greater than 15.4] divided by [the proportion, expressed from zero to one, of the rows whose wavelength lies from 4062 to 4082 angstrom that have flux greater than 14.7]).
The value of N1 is 0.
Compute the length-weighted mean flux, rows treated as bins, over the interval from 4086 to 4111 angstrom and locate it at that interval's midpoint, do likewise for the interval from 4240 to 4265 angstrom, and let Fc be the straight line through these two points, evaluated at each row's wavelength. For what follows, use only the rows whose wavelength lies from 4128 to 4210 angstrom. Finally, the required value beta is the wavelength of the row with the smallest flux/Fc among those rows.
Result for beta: 4172.69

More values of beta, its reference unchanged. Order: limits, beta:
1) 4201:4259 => 4226.85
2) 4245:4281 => 4279.73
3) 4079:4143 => 4102.20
